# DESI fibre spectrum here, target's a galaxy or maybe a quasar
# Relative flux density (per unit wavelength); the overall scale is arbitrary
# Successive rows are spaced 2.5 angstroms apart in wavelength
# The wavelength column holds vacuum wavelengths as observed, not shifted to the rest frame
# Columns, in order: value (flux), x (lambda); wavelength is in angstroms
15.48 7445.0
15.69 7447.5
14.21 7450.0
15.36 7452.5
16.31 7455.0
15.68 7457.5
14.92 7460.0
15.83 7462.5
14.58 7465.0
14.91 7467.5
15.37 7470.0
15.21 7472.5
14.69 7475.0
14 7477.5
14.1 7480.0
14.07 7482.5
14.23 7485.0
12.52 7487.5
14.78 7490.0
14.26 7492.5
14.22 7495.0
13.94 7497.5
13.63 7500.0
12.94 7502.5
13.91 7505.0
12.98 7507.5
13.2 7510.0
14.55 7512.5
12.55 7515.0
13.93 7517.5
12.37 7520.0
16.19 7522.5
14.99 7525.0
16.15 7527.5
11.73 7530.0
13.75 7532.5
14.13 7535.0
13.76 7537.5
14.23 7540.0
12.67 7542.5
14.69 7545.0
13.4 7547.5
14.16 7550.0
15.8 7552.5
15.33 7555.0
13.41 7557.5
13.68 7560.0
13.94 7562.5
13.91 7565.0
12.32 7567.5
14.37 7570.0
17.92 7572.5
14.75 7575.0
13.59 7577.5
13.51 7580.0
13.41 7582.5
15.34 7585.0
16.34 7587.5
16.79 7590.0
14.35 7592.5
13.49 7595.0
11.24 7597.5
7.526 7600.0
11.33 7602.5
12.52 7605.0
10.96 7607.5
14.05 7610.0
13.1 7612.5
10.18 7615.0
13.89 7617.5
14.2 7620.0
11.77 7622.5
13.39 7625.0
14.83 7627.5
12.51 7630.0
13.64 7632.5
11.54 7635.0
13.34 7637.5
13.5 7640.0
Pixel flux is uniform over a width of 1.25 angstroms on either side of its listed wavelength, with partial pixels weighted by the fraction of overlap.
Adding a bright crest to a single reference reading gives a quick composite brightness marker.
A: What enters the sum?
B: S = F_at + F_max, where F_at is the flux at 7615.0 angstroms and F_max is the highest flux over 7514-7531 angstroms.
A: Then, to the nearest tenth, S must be 26.4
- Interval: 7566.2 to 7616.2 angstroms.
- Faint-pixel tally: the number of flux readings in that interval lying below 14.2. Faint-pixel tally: 13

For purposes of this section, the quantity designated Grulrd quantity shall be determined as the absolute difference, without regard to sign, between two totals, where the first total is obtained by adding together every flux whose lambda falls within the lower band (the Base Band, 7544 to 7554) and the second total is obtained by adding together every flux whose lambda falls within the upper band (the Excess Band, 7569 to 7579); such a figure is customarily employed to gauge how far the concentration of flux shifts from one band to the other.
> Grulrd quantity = 2.6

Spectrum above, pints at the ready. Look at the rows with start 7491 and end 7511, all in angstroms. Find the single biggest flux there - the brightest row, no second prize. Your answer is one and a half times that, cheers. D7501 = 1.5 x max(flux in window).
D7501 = 21.4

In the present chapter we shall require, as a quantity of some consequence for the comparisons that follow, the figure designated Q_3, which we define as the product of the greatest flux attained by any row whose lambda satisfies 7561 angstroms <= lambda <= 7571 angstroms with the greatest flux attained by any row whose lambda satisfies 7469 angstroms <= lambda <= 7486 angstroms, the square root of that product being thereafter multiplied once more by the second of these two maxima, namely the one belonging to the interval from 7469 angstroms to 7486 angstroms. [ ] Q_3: 228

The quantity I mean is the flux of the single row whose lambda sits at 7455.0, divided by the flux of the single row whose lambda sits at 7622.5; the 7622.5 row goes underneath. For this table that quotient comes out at 1.39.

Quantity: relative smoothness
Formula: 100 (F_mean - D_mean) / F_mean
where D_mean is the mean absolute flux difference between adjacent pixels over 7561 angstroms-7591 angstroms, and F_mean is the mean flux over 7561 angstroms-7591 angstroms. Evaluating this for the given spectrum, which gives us 91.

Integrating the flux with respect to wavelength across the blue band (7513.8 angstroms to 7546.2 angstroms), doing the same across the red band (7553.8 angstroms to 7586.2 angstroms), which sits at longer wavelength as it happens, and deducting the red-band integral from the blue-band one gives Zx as -11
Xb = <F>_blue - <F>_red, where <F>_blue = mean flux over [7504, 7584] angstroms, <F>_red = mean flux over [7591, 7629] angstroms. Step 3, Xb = 1.6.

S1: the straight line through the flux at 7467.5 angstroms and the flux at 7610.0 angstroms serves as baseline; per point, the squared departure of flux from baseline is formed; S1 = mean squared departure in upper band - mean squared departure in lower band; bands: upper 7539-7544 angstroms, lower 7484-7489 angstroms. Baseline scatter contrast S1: -1.1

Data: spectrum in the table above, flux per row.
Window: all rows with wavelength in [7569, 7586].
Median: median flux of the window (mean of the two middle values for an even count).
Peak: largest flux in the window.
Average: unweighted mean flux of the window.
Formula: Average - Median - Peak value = -17.6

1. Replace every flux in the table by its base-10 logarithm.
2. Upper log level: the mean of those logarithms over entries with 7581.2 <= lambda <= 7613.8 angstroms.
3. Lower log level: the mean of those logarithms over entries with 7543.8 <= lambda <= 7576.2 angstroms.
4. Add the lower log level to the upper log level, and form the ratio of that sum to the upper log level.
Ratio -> 2.04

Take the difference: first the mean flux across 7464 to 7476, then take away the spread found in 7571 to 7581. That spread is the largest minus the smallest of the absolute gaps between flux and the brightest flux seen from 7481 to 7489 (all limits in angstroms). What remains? 11.8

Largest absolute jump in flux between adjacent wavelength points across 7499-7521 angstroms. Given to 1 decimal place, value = 2.0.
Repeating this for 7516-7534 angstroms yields 4.4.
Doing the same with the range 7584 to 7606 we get 3.8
